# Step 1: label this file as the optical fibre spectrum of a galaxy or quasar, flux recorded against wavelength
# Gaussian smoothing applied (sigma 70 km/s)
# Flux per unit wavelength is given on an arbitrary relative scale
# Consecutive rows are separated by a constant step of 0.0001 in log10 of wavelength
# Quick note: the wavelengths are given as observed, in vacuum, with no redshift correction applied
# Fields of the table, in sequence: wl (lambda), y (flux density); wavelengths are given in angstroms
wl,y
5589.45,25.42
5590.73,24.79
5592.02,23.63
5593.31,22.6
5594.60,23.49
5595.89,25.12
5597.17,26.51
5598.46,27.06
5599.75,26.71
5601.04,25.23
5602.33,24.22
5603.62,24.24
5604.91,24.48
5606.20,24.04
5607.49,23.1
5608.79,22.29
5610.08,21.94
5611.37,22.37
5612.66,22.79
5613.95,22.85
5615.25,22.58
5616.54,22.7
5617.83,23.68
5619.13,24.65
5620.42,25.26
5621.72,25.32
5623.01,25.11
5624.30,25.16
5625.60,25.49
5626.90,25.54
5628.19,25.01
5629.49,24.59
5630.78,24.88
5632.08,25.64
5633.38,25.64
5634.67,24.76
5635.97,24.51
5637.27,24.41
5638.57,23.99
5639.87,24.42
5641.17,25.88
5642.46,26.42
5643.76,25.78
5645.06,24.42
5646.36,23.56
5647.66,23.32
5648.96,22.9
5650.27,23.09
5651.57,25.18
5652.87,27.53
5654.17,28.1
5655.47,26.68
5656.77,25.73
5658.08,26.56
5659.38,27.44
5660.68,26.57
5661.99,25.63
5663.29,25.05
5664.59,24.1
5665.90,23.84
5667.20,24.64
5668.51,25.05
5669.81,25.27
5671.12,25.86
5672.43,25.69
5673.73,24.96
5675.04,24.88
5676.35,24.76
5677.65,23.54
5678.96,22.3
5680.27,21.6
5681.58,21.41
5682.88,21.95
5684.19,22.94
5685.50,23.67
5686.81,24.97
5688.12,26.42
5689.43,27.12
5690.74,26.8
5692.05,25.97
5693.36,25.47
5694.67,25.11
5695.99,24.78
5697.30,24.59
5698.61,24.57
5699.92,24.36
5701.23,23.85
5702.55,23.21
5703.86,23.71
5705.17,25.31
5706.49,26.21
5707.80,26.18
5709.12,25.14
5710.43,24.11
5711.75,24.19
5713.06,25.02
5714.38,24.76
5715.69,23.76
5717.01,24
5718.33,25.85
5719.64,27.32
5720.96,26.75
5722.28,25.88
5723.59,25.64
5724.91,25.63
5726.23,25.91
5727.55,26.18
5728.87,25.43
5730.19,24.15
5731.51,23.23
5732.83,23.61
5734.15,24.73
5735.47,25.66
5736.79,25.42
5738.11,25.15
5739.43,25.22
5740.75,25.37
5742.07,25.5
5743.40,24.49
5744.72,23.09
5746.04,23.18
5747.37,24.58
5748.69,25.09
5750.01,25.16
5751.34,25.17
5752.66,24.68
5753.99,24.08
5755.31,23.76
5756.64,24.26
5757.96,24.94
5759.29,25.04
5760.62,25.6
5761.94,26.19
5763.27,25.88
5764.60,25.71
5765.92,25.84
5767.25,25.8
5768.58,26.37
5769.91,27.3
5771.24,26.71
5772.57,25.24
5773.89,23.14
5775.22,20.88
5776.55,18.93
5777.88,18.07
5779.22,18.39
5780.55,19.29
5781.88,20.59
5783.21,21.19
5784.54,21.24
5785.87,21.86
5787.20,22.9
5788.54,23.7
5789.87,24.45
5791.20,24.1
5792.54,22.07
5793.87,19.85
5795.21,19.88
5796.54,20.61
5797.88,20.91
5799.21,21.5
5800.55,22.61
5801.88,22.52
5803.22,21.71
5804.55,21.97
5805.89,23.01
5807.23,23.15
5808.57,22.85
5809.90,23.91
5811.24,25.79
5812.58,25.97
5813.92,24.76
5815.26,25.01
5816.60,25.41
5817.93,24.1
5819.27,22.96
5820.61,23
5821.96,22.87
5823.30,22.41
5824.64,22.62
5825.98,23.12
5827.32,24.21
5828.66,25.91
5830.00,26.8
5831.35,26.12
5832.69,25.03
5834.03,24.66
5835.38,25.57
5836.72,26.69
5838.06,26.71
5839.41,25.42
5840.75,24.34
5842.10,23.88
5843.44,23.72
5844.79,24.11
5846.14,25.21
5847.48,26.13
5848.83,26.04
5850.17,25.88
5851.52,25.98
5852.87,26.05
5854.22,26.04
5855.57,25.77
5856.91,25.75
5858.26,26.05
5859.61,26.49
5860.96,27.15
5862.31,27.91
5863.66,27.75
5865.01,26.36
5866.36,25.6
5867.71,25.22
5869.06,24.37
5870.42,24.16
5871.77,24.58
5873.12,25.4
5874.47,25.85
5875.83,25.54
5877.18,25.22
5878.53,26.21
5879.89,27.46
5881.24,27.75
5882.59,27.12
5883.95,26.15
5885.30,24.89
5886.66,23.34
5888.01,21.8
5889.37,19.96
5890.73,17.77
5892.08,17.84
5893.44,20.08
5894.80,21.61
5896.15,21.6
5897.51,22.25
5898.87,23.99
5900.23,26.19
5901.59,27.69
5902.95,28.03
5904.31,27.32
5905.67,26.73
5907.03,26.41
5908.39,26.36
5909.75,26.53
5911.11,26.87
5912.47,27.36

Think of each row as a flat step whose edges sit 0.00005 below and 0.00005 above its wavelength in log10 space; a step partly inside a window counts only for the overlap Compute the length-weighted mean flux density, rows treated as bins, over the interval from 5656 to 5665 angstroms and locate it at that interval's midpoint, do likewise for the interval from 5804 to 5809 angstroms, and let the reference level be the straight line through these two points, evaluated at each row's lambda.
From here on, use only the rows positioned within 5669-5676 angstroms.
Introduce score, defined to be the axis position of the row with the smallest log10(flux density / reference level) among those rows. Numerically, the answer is 5675.04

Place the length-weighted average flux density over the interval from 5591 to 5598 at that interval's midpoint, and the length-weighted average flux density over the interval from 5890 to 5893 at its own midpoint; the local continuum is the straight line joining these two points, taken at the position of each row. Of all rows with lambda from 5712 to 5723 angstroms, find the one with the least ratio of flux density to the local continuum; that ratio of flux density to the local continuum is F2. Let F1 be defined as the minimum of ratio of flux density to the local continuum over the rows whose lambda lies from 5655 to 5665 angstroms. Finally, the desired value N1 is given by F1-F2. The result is -0.04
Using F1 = 1.054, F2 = 1.09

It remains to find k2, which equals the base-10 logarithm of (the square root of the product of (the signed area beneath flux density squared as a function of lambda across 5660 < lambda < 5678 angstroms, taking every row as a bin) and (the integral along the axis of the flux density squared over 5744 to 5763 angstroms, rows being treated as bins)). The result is 4.06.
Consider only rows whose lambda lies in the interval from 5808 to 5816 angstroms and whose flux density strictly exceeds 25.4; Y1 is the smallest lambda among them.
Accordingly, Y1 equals 5811.24 angstroms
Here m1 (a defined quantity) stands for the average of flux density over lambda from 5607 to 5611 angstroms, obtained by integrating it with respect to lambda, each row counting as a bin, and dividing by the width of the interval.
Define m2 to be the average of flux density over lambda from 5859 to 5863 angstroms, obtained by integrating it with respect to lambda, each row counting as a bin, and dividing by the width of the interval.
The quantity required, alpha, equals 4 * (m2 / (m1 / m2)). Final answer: 132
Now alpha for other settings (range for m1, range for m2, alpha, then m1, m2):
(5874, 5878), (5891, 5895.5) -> 61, 25.5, 20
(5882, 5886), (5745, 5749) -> 89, 26.0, 24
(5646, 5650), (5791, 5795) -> 80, 23.2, 21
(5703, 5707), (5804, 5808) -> 83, 24.9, 23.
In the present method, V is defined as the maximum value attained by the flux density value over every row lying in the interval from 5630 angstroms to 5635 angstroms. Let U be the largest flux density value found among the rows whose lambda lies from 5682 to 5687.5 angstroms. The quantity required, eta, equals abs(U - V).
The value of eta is 0.7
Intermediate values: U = 24.97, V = 25.64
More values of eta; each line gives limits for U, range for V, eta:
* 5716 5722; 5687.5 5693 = 0.2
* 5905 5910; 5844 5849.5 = 0.6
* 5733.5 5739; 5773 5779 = 2.5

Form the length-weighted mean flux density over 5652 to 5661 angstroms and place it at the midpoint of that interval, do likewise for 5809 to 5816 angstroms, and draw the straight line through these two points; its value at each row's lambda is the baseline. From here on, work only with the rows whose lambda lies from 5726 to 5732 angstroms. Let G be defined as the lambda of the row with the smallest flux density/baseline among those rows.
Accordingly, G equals 5731.51 angstroms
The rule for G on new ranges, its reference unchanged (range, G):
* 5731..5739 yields 5731.51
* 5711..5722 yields 5715.69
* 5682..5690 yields 5682.88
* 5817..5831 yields 5823.30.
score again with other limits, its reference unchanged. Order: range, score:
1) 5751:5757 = 5755.31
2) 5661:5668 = 5665.90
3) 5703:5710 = 5703.86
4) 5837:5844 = 5843.44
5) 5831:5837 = 5834.03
